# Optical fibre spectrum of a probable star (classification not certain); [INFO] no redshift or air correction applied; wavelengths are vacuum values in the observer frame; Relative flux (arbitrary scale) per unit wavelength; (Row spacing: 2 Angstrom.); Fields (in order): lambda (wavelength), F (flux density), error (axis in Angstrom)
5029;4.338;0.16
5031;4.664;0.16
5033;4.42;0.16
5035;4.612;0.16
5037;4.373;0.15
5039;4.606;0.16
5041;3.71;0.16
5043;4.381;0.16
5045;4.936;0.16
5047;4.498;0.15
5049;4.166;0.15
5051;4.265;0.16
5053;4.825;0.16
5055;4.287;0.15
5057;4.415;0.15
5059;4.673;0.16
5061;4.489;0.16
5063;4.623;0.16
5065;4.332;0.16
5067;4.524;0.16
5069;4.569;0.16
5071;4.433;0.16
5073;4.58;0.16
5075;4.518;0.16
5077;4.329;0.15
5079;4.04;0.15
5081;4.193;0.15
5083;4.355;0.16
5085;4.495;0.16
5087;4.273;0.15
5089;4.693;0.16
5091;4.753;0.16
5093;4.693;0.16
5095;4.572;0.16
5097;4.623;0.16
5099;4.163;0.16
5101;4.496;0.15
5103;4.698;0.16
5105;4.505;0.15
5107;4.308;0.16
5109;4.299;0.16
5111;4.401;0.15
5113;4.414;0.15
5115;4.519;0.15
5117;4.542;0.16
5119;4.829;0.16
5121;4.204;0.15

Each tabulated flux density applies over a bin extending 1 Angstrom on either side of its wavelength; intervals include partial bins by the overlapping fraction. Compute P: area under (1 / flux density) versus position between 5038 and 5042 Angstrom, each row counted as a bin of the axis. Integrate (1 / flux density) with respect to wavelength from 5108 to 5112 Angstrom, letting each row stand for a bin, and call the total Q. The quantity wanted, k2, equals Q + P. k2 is 1.89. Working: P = 0.973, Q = 0.920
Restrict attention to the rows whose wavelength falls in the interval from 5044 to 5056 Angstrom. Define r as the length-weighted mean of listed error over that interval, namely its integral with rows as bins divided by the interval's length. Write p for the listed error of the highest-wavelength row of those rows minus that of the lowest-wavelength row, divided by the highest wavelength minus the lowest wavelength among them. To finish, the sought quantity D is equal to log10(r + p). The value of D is -0.812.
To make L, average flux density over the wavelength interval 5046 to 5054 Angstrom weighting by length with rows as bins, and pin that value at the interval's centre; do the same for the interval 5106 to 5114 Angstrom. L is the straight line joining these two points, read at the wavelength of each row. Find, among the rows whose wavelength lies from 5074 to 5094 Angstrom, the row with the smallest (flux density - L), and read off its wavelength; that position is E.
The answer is 5079 Angstrom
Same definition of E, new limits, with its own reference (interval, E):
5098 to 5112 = 5099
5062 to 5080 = 5079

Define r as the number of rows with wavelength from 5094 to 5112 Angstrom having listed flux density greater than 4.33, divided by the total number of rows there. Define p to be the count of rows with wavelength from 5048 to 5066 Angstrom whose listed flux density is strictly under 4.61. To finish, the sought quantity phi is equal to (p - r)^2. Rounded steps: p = 6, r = 0.67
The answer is 28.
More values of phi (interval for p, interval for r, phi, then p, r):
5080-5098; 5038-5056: 20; 5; 0.56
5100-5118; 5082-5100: 52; 8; 0.78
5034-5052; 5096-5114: 40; 7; 0.67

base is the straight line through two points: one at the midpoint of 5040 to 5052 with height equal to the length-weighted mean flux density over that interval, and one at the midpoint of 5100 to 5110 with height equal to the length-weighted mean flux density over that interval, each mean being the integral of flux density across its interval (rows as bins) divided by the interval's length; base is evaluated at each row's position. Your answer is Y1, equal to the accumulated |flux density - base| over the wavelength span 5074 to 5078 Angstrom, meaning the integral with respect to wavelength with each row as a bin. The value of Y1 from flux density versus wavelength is 0.39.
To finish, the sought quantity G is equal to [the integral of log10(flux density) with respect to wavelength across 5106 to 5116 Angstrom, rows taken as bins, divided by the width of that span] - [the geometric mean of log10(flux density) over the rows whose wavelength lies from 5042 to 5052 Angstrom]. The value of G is -0.005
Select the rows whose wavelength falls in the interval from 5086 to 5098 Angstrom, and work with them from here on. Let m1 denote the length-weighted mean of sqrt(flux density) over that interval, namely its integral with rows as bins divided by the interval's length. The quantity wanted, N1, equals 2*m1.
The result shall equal 4.29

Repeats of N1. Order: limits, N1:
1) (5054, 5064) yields 4.24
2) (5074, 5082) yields 4.13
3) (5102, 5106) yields 4.29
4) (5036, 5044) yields 4.13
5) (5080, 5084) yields 4.13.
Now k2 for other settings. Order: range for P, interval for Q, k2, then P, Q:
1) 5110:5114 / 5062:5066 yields 1.80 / 0.908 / 0.894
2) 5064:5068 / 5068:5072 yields 1.79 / 0.904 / 0.889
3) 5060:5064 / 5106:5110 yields 1.81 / 0.878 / 0.929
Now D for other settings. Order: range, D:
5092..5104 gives -0.800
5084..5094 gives -0.801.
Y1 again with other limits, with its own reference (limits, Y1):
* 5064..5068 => 0.37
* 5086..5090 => 0.83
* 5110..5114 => 0.28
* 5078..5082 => 1.15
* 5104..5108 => 0.40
